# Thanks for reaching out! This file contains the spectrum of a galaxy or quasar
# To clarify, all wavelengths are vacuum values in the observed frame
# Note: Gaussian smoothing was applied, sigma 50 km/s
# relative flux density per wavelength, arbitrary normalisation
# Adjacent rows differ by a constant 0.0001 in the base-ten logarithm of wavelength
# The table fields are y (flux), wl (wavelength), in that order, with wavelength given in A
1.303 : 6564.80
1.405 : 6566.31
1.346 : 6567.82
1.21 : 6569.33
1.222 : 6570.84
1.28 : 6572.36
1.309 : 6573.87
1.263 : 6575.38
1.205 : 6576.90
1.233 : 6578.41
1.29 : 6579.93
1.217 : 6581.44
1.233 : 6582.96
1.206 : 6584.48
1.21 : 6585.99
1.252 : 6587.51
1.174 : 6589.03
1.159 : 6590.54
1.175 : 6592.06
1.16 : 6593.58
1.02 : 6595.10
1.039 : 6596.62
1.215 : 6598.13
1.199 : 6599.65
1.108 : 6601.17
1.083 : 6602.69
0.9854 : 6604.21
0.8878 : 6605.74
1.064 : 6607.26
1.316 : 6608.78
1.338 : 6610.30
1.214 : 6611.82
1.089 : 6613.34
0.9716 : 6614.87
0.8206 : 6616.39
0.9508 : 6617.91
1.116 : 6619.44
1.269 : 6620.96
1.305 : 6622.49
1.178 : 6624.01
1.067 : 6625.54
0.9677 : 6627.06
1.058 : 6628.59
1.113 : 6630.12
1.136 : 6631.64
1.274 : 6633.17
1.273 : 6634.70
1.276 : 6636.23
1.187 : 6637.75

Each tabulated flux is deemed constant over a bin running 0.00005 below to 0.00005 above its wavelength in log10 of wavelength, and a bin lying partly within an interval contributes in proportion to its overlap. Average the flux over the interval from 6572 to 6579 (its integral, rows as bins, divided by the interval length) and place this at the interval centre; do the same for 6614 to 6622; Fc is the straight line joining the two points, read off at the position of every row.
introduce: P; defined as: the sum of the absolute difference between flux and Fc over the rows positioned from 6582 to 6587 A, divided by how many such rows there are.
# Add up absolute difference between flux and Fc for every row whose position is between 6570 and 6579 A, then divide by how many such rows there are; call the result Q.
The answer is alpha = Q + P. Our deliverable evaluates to 0.037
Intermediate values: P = 0.009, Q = 0.028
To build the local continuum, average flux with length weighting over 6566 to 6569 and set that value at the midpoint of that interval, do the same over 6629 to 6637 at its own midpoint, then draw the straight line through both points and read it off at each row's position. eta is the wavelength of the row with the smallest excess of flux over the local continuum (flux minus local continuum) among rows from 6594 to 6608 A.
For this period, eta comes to 6605.74 A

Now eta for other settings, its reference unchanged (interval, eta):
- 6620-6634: 6627.06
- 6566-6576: 6569.33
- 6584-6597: 6595.10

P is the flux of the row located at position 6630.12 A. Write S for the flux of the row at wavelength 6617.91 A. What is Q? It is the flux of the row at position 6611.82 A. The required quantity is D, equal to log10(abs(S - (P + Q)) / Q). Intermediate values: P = 1.113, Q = 1.214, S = 0.9508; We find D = 0.054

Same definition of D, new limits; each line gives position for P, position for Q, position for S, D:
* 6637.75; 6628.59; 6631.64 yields 0.020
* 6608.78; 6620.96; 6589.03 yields 0.046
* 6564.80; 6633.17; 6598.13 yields 0.029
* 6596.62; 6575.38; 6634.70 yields -0.089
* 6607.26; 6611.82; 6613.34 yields -0.009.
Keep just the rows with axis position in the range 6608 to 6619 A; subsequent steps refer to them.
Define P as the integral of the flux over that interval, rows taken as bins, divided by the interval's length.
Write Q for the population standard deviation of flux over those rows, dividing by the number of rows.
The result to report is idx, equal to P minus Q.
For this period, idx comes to 0.92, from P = 1.10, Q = 0.183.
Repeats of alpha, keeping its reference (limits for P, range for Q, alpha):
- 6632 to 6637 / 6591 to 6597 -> 0.390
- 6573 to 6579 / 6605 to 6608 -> 0.145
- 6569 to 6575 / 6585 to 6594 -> 0.065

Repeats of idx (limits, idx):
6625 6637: 1.04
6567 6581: 1.22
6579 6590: 1.19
